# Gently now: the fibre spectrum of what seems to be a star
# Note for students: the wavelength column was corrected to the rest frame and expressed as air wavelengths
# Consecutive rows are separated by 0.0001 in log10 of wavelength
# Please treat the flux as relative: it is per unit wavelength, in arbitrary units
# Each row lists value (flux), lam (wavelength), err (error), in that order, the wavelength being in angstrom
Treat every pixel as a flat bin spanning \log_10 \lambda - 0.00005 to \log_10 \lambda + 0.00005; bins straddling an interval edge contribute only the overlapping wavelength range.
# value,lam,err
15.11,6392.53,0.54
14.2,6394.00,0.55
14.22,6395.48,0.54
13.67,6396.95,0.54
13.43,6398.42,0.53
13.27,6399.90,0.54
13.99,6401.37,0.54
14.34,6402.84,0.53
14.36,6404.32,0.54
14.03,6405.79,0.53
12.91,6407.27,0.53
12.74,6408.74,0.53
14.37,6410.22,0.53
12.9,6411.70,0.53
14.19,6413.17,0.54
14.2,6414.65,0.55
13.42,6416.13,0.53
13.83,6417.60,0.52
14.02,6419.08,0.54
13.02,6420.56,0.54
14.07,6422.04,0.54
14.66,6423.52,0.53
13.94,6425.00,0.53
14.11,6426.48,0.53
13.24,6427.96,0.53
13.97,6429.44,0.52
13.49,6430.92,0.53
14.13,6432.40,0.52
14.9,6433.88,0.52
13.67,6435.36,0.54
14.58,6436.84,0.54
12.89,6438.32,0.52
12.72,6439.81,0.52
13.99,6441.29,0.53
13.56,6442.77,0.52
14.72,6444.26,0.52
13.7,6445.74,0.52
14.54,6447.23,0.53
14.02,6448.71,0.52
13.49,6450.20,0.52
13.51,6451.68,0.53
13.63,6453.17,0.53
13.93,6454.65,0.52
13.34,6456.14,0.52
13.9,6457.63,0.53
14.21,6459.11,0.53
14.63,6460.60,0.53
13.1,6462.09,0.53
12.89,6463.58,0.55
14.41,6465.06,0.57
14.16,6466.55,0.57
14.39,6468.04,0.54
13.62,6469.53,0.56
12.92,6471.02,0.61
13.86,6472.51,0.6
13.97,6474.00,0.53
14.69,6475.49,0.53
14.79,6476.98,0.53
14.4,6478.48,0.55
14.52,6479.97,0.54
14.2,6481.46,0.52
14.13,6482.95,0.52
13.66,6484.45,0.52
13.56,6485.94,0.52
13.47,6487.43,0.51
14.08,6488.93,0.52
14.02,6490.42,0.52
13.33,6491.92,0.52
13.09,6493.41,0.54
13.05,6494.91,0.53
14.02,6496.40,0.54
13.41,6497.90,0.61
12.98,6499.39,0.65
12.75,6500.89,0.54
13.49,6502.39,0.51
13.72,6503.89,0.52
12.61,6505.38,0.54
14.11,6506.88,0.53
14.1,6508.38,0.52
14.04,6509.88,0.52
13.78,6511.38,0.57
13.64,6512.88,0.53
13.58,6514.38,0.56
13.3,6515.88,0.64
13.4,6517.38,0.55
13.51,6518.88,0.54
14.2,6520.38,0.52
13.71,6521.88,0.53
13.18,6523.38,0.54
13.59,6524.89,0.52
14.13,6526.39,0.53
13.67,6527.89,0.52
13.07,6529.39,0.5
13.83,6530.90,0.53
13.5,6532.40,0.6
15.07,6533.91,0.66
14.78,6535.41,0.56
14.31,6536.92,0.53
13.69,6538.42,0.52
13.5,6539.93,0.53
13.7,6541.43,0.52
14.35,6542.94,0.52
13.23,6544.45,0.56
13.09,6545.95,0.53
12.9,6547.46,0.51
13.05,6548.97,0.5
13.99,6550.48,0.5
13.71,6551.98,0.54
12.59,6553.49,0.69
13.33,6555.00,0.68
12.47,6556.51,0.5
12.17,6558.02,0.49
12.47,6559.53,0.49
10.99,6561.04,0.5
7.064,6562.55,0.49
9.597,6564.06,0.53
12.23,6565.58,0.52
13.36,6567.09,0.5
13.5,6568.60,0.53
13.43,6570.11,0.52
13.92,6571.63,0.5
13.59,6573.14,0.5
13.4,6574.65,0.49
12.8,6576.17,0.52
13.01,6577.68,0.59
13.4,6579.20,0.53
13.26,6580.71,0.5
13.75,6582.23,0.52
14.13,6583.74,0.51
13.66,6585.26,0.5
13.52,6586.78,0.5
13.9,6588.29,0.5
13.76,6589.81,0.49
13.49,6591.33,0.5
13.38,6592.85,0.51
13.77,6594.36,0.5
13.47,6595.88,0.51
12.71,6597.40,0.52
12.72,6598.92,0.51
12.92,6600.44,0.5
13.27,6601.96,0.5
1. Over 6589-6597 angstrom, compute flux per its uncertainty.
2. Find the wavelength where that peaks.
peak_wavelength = 6589.81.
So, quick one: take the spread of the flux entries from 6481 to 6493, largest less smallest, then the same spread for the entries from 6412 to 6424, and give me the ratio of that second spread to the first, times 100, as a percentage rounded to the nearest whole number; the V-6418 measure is 189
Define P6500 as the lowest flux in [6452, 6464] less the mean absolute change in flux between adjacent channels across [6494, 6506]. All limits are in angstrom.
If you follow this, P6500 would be 12.3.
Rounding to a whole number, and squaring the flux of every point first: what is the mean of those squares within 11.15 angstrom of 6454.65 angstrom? 193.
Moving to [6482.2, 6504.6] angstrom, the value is 183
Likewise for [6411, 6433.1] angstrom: 191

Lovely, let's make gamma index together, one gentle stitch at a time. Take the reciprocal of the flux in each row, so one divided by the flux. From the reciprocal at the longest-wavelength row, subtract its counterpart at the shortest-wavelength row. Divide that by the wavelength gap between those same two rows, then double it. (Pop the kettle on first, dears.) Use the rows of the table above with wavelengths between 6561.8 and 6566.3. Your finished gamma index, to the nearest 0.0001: -0.0395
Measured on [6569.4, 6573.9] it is -0.0006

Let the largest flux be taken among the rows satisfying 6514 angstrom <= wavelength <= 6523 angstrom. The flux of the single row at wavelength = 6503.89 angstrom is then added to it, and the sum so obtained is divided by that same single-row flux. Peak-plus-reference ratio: 2.03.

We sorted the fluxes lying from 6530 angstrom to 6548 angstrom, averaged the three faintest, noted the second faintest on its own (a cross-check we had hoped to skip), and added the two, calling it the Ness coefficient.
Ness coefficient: 26.2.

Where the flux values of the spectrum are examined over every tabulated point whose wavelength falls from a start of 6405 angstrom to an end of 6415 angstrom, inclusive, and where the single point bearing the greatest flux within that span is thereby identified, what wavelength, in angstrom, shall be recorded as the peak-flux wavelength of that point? 6410.22 angstrom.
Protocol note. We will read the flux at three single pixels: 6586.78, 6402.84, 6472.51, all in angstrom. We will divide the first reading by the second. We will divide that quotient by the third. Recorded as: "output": 0.0680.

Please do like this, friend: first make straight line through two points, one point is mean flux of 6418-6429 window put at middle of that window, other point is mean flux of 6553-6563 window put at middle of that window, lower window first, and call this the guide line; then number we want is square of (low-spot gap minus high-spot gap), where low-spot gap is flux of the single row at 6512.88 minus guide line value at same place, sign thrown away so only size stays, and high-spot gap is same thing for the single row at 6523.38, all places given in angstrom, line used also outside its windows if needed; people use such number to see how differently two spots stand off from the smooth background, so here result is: 0.08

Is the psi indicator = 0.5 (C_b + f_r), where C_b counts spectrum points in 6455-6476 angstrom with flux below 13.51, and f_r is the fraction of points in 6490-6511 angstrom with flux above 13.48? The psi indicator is 2.25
